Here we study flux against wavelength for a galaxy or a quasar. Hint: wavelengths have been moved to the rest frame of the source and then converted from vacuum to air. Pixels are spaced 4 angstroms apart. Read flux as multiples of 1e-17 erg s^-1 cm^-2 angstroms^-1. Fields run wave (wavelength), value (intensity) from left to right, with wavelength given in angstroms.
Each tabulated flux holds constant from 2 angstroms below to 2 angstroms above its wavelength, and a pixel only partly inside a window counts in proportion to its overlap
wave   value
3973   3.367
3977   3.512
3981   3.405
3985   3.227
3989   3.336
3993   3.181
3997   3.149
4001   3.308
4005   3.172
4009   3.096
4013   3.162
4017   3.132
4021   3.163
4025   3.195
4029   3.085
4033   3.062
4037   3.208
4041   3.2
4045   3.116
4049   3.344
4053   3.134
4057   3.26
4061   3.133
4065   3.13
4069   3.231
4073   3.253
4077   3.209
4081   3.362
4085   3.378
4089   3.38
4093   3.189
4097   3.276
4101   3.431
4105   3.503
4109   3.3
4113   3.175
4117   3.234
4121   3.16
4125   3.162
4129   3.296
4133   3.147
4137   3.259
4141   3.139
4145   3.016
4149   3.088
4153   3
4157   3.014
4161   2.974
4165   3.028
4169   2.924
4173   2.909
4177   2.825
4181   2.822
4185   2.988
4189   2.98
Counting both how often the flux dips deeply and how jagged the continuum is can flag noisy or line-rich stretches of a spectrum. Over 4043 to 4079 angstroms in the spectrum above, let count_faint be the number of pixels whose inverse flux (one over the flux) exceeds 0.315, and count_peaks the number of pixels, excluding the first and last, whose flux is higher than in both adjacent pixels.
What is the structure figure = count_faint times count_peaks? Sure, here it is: 12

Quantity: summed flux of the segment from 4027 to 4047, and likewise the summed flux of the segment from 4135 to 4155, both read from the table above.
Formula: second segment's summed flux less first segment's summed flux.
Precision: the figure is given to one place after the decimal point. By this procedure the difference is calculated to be -0.2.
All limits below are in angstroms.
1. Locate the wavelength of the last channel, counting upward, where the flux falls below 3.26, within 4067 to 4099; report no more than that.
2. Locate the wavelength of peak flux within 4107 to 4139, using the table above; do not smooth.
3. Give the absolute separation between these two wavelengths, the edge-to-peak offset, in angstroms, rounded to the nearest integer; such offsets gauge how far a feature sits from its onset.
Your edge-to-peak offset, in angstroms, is 16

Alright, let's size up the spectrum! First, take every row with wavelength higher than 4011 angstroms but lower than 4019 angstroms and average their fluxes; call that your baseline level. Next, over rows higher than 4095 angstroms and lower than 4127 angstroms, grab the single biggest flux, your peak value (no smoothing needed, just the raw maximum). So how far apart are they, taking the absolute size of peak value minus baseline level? 0.356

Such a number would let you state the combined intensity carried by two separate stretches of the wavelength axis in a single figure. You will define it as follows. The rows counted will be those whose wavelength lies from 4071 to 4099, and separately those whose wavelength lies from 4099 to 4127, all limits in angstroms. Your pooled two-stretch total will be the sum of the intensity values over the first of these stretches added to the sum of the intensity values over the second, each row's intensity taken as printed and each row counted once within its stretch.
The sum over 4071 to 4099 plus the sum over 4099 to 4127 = 46.0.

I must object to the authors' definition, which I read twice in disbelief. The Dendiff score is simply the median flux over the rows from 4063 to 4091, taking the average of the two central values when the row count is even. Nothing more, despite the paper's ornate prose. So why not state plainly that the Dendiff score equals 3.25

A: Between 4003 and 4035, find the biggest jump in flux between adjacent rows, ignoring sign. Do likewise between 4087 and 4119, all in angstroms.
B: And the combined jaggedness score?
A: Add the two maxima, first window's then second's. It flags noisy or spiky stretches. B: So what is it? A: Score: 0.313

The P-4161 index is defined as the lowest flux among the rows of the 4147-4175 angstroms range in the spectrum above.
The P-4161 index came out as 2.909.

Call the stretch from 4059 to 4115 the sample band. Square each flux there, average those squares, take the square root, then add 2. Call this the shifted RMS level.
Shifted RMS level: 5.28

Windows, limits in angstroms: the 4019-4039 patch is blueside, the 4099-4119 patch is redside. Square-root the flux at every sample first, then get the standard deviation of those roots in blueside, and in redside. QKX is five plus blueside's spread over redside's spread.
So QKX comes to 5.50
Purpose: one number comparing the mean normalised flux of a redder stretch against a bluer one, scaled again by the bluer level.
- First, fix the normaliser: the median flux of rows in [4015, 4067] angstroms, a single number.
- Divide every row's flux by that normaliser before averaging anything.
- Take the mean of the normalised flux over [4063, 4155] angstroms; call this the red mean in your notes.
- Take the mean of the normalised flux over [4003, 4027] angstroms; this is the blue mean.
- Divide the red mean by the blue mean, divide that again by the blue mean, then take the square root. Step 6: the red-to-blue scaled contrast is 1.01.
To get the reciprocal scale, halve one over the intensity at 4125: 0.158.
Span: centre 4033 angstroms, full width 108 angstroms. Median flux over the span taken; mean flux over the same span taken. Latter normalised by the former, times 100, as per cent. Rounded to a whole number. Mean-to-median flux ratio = 100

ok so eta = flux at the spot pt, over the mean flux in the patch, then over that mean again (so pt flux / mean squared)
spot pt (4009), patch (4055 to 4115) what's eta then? 0.288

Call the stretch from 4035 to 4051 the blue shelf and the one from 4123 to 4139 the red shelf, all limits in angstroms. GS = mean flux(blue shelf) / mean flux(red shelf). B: 1.00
